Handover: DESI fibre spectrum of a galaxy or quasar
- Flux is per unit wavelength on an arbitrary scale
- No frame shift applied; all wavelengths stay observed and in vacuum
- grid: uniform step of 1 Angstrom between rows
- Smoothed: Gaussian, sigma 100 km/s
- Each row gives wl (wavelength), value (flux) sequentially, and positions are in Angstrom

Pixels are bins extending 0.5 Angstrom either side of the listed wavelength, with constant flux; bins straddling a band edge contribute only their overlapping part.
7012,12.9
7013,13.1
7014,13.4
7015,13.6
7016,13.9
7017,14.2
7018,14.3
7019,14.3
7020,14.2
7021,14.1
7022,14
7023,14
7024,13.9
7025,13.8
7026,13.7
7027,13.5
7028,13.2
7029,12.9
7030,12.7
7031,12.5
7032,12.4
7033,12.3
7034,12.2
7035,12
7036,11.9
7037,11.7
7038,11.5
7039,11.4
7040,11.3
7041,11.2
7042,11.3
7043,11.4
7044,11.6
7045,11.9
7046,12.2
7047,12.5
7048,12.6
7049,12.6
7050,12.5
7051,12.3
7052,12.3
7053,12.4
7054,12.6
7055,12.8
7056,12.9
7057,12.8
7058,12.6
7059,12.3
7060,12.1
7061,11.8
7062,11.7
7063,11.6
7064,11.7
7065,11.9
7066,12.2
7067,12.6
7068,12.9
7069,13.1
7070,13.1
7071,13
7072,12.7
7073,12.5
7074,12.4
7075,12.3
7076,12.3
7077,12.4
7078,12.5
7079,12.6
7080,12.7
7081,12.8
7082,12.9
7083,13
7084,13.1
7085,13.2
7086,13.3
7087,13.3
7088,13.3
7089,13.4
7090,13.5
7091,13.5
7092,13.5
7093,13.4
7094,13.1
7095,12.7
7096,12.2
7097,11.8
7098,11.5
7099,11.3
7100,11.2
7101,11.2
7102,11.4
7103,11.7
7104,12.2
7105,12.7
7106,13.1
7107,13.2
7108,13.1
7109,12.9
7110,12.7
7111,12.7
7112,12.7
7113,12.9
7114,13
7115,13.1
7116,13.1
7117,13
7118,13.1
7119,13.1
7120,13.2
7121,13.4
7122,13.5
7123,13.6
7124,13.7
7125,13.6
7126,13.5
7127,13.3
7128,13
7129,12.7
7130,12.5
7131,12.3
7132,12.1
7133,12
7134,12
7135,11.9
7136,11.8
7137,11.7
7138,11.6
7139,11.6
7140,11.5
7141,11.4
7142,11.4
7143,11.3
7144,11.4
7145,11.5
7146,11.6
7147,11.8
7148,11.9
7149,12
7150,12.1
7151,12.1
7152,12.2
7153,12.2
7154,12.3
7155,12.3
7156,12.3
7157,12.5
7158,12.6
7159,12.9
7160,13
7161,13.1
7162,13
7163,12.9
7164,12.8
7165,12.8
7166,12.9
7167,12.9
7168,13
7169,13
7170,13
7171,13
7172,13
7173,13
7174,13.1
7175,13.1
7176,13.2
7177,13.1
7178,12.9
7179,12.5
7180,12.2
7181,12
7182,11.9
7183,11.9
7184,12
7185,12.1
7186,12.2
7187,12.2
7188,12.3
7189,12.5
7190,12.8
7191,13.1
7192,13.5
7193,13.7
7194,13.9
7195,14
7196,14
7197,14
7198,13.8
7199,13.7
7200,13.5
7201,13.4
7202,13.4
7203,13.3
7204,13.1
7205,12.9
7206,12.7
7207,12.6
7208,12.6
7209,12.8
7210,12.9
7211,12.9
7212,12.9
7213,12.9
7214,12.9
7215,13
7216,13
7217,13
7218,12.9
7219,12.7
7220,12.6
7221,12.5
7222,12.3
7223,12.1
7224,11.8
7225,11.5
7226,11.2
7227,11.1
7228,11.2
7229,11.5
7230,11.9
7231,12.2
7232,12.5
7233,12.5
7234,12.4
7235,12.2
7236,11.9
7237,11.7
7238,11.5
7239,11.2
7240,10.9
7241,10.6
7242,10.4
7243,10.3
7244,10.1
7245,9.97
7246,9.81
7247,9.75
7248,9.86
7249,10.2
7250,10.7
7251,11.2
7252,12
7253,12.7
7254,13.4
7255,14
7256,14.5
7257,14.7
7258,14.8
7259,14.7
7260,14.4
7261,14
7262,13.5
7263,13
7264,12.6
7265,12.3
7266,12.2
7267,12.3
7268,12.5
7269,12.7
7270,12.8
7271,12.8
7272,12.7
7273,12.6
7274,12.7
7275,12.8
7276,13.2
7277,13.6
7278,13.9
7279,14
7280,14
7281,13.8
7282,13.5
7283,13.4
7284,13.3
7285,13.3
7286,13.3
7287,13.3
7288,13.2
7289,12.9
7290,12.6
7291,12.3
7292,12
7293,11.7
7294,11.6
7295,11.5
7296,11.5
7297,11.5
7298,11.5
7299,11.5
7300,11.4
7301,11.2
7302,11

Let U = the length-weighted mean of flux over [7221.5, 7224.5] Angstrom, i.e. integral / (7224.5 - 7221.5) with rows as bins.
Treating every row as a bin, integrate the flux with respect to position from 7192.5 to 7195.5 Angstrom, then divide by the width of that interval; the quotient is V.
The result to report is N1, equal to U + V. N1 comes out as 25.9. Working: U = 12.1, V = 13.87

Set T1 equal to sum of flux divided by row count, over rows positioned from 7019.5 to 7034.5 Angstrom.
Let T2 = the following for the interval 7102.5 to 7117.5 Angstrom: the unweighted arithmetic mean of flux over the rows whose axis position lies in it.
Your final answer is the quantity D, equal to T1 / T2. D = 1.04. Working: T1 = 13.3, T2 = 12.8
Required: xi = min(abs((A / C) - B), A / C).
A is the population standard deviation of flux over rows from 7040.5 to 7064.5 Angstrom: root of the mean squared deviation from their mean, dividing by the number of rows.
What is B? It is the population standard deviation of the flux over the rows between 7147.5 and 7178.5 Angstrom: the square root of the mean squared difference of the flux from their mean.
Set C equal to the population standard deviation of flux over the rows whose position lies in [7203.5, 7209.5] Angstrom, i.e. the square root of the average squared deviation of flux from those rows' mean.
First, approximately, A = 0.50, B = 0.39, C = 0.18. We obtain 2.43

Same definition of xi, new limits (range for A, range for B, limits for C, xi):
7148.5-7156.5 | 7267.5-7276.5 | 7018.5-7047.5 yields 0.08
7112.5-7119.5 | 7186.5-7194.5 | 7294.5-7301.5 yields 0.08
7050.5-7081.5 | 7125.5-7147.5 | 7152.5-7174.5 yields 0.79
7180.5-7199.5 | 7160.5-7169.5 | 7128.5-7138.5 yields 2.38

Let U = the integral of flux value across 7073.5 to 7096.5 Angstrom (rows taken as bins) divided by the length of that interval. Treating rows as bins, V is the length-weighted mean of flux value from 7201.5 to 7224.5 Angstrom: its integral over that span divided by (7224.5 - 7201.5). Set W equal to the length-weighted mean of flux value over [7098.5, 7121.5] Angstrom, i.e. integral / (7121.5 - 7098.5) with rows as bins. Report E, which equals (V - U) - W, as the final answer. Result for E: -12.8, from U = 12.9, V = 12.8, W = 12.6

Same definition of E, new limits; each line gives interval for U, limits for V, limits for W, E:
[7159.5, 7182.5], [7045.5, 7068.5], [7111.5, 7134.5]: -13.5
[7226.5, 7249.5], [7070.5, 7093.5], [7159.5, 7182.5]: -11.0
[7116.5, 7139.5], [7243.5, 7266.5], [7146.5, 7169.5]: -12.9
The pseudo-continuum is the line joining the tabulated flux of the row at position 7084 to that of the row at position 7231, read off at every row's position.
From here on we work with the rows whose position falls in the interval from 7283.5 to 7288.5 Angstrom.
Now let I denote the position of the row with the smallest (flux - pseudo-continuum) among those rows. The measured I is 7288 Angstrom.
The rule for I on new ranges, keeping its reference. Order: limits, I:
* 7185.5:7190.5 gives 7186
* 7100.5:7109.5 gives 7101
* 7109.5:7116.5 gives 7110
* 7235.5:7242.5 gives 7242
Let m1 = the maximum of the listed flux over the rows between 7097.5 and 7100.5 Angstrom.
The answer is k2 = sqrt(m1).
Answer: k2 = 3.39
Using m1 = 11.5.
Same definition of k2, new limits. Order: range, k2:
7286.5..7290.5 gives 3.65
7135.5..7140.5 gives 3.44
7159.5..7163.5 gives 3.62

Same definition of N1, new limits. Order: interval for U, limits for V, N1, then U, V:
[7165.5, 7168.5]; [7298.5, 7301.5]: 24.3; 12.9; 11.37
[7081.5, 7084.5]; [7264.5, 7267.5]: 25.3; 13.0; 12.27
